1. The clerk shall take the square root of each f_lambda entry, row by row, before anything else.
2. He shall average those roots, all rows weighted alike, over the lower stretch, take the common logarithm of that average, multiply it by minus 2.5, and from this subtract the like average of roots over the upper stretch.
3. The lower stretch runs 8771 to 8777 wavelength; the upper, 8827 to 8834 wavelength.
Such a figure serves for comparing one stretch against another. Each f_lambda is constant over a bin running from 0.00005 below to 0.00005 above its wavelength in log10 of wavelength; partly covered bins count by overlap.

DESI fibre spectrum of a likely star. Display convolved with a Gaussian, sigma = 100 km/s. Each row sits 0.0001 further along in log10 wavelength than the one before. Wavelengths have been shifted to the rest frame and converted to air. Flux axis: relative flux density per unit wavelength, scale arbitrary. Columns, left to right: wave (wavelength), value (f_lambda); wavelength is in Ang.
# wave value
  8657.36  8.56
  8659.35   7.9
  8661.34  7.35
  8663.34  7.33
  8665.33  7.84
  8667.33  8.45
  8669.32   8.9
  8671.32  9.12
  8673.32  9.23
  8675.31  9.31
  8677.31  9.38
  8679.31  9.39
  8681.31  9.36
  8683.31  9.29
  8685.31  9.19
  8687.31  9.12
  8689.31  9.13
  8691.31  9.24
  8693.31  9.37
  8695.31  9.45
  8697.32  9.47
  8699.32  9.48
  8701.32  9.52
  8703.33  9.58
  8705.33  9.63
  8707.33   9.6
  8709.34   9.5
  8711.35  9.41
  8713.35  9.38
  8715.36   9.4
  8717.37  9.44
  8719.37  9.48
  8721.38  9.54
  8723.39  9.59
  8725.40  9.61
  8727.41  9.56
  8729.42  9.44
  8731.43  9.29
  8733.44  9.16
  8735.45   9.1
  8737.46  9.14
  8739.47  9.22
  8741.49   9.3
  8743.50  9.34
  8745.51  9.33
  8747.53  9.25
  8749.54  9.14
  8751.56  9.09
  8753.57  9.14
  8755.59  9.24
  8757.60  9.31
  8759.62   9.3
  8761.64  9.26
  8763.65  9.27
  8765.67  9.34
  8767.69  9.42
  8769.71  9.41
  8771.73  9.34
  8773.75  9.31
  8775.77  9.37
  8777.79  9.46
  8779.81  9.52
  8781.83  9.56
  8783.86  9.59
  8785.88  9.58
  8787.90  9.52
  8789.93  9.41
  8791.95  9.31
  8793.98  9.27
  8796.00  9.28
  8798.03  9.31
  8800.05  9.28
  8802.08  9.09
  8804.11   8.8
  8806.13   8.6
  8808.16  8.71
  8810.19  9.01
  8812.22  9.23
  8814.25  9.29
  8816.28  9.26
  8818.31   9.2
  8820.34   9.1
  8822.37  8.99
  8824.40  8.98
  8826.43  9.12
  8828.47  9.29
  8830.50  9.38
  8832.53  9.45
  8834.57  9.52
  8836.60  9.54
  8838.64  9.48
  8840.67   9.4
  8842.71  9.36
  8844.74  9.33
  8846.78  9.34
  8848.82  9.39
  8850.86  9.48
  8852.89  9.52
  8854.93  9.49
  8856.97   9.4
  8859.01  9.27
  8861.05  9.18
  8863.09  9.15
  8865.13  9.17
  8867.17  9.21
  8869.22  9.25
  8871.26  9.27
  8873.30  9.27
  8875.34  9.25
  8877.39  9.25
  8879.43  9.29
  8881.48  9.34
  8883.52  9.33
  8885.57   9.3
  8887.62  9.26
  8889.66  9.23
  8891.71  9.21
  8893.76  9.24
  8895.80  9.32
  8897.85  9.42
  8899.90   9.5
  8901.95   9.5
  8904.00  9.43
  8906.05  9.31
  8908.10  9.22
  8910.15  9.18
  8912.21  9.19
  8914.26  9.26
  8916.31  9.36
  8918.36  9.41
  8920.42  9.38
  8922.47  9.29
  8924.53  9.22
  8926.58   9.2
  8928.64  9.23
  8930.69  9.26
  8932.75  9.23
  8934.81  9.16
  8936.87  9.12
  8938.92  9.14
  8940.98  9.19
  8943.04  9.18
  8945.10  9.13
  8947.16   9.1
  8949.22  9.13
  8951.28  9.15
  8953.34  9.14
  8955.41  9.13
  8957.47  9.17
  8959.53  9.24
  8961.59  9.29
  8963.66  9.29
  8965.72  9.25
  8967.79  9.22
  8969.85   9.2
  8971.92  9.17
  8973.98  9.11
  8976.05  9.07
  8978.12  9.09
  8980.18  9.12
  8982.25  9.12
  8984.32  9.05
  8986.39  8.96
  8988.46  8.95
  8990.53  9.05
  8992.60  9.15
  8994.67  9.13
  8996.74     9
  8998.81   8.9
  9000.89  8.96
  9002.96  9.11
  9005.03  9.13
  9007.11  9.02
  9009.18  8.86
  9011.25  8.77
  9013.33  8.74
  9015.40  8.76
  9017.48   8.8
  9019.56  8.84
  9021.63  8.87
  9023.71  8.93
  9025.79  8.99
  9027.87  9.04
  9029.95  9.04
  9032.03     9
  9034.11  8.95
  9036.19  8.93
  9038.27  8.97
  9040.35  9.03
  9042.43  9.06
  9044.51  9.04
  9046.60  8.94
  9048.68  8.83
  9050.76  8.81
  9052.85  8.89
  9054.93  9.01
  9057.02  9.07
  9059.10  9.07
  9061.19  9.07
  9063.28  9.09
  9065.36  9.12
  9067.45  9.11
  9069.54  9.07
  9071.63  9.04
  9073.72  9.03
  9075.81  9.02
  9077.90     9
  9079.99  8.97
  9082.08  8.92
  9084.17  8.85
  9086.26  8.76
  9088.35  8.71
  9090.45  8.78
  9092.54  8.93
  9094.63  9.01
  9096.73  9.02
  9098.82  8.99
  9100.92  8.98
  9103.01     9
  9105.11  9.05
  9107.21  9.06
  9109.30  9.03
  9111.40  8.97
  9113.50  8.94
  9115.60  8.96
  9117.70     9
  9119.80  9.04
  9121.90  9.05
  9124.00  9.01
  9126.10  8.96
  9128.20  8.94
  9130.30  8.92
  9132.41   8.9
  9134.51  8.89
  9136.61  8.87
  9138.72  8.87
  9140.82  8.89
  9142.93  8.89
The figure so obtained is -4.27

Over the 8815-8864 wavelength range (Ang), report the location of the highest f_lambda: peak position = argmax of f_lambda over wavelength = 8836.60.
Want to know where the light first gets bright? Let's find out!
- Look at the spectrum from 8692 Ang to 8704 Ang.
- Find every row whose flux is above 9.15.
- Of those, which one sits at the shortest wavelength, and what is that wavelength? 8693.31 Ang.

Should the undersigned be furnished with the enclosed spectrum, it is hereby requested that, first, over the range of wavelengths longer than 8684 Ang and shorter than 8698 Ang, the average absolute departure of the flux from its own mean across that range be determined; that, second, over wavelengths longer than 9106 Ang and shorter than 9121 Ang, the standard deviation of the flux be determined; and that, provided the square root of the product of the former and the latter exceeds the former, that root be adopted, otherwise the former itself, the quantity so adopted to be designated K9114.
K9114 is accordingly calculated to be 0.13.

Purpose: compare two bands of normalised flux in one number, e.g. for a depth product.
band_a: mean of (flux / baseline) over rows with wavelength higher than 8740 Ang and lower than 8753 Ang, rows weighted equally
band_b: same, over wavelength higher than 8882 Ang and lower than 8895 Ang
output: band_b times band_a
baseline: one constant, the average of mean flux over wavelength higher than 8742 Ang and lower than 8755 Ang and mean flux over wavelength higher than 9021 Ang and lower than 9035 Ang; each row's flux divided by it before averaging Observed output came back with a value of 1.03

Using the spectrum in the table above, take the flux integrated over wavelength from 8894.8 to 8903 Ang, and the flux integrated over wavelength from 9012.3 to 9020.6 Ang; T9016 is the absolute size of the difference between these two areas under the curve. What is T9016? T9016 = 4.38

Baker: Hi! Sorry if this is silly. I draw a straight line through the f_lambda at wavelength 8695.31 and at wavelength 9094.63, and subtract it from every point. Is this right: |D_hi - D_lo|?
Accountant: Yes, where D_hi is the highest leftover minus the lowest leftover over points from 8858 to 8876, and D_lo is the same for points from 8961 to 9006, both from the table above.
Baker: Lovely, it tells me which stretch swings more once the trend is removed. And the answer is 0.22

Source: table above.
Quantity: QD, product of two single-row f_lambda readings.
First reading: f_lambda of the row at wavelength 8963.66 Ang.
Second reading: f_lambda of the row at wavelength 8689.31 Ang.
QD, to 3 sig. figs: 84.8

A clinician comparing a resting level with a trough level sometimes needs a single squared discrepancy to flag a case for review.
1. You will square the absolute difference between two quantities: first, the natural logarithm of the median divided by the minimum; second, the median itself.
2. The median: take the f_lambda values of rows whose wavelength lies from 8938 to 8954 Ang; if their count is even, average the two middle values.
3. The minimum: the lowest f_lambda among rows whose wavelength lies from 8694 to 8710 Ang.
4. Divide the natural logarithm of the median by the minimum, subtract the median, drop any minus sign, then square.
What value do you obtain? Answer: 79.3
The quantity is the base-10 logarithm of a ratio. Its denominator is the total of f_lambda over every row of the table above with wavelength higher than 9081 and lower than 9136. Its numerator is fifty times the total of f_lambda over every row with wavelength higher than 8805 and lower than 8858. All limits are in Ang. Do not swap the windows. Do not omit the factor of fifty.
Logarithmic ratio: 1.71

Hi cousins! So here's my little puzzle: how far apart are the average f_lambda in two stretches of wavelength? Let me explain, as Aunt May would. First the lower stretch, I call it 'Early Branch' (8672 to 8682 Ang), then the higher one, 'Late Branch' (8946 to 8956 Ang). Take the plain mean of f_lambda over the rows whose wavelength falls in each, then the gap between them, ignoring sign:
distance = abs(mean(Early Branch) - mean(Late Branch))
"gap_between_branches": 0.20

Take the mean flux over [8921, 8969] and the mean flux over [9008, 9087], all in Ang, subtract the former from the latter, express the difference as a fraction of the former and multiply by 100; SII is -2.6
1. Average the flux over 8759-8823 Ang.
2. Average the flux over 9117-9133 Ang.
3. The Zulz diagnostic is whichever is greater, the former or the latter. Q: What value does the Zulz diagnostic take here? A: 9.26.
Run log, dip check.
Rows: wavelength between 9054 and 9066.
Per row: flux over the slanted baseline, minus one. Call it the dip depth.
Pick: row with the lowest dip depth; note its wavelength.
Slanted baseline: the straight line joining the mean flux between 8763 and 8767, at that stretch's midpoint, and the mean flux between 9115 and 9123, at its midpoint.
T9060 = 9054.93 Ang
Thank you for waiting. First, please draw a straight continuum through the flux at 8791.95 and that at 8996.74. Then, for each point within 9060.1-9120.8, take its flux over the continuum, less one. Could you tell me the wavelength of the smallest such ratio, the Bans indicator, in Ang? 9088.35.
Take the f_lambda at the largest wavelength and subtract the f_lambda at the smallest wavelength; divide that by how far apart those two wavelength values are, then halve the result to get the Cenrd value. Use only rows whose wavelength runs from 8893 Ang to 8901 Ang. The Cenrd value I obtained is 0.021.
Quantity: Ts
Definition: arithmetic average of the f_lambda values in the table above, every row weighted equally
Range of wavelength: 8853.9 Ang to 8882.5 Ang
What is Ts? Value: 9.27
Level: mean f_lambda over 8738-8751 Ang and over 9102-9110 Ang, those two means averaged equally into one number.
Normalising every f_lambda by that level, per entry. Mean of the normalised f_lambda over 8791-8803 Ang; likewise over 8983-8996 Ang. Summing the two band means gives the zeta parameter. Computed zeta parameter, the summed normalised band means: 2.00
